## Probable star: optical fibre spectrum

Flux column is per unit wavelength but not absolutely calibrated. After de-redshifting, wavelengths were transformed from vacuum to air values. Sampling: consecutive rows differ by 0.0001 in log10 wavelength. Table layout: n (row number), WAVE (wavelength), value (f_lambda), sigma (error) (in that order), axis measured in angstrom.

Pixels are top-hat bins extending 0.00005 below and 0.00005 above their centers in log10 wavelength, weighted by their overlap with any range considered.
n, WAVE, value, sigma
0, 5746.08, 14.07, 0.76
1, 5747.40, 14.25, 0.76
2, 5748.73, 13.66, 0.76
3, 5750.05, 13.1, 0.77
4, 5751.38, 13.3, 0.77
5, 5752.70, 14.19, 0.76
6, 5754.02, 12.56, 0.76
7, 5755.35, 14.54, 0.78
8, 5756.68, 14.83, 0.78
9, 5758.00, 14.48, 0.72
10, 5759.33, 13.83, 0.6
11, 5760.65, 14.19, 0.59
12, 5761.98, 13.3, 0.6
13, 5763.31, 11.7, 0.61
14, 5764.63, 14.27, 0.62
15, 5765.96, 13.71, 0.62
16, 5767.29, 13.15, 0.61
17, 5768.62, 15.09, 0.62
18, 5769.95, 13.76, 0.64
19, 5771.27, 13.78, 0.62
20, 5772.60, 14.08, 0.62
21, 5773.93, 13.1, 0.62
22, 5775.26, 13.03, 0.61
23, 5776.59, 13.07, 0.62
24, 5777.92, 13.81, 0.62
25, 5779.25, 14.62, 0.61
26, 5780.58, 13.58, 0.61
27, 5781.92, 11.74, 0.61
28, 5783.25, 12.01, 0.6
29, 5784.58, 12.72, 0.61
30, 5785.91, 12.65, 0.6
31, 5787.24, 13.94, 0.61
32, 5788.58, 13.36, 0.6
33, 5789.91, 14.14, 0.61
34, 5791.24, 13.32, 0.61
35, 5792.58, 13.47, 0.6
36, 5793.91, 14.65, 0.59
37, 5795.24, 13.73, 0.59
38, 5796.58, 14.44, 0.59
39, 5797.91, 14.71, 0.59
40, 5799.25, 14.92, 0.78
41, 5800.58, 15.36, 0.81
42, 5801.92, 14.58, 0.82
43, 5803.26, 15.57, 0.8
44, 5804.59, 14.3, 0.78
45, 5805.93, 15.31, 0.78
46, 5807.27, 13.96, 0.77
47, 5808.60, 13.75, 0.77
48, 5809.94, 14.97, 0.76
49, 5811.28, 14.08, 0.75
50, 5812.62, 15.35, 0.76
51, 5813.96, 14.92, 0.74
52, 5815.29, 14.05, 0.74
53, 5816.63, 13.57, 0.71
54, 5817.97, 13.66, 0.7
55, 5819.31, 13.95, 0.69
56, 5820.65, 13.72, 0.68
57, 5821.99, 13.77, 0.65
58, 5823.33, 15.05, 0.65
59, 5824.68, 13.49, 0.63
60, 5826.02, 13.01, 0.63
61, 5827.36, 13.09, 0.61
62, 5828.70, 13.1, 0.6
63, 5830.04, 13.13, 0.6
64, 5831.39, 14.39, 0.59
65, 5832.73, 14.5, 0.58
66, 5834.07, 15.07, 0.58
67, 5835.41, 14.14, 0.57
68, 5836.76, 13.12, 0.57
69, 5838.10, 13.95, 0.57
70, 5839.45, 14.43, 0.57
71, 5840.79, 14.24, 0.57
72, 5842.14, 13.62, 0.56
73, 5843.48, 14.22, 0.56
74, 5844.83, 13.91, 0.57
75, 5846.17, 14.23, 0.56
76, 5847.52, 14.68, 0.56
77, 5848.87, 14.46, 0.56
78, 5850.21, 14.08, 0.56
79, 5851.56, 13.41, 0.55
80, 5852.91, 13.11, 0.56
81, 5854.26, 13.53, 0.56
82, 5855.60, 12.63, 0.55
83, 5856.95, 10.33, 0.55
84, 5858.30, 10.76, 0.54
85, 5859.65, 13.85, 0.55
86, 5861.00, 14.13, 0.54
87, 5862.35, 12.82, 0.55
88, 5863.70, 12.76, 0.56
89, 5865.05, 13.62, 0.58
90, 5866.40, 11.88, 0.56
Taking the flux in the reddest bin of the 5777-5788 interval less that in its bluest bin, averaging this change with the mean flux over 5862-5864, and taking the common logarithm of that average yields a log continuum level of 0.810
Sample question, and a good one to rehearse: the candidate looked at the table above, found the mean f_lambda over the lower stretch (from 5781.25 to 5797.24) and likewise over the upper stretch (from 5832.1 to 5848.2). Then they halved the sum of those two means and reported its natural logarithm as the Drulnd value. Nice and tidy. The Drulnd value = 2.622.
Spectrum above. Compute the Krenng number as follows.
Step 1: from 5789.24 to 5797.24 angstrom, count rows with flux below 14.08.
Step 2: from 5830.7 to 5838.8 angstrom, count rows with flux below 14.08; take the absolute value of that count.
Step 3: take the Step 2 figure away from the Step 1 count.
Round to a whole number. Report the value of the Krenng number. 1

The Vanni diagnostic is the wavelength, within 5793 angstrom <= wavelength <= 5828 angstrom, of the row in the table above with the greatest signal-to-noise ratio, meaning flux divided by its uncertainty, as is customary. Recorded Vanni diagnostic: 5797.91 angstrom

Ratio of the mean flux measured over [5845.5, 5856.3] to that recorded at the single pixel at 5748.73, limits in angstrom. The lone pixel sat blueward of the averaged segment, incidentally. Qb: 1.01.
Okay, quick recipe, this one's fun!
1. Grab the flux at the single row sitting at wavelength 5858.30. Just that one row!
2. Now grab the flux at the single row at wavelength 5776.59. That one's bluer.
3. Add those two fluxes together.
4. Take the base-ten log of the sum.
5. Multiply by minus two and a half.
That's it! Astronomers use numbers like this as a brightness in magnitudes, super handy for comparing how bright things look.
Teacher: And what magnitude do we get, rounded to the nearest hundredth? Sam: -3.44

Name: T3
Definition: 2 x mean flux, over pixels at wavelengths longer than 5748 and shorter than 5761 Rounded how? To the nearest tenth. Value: 27.7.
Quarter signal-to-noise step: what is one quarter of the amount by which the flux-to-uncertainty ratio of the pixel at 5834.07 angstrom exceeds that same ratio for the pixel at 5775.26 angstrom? 1.2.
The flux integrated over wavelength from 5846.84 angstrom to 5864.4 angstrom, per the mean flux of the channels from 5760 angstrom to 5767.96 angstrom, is 17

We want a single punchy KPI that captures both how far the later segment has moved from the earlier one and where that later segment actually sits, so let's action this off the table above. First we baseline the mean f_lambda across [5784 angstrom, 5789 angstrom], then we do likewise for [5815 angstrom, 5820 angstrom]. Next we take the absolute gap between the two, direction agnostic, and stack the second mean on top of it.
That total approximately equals 14.4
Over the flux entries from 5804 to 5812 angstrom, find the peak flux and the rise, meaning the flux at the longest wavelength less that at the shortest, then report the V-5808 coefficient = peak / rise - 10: -80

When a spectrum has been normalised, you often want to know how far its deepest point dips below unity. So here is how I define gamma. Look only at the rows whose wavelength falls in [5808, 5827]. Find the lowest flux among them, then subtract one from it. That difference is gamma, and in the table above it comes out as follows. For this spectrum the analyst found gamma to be 12.0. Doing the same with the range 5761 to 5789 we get 10.7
